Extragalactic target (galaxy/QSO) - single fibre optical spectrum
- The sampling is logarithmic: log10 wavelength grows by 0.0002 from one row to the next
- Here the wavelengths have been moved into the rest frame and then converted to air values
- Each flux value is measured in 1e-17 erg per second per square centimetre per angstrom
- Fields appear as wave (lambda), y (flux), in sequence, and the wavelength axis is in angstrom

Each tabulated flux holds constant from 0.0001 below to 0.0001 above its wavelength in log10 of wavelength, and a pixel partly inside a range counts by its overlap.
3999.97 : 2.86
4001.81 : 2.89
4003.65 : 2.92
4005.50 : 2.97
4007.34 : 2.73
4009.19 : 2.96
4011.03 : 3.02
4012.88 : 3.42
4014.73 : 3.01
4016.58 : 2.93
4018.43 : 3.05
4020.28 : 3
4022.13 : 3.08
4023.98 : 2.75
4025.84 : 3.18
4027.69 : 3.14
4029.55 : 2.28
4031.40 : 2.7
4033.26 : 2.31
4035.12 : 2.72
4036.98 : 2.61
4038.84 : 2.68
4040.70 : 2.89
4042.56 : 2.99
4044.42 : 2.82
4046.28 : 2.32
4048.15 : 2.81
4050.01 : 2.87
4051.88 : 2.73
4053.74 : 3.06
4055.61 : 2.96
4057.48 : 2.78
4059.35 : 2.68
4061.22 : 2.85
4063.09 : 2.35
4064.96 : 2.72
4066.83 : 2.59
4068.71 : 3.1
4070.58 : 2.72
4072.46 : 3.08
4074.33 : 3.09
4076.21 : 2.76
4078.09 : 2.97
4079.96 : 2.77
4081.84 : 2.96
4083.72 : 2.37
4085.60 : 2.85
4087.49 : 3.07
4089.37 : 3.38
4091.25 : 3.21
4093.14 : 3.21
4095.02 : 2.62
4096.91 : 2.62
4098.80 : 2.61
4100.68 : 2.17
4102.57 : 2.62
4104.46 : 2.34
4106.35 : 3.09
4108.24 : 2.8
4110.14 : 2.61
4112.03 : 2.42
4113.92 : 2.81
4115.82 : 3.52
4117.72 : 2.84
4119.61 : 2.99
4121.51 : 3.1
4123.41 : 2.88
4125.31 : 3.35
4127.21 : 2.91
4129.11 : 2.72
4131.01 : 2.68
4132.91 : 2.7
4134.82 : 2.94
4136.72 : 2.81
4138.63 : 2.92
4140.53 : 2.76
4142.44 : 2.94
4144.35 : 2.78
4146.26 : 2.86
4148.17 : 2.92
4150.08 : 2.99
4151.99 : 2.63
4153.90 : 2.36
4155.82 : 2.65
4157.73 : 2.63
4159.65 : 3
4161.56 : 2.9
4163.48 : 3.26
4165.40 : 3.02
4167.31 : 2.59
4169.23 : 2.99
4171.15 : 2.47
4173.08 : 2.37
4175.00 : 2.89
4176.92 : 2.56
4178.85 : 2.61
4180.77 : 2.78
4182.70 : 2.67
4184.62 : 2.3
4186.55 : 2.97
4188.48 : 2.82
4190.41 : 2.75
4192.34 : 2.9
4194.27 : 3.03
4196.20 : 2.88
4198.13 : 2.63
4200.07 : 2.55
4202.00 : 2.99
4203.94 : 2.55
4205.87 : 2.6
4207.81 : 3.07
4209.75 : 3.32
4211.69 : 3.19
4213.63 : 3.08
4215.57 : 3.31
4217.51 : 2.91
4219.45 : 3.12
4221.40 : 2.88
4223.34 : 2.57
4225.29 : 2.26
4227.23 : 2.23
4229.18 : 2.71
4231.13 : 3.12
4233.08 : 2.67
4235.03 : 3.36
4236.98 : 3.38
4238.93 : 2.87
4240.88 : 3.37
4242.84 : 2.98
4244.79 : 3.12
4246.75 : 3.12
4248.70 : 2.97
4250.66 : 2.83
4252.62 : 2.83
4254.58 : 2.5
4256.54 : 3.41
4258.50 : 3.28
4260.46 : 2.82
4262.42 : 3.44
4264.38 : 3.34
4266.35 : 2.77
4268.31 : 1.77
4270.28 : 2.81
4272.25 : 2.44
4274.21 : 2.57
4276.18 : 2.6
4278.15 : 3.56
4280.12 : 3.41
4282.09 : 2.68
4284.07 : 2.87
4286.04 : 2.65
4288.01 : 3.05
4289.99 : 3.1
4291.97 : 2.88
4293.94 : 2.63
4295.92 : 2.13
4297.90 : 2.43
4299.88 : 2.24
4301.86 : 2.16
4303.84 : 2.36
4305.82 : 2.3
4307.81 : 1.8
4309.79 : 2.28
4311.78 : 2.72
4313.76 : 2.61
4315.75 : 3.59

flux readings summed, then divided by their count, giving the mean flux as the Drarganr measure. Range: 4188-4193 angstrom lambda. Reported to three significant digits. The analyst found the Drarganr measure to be 2.82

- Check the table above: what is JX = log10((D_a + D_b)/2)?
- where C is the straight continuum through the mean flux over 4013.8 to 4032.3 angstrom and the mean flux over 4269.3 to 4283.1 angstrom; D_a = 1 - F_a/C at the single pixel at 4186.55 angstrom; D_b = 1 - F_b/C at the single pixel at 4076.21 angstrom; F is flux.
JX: -2.02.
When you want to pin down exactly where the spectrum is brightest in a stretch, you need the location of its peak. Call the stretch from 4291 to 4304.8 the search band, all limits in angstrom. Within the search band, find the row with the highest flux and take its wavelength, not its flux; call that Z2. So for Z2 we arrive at 4291.97 angstrom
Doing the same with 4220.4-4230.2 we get 4221.40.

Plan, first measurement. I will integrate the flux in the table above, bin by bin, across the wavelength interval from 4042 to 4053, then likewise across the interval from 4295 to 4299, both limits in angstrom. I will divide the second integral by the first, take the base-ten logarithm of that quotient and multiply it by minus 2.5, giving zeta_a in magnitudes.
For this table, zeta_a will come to 1.3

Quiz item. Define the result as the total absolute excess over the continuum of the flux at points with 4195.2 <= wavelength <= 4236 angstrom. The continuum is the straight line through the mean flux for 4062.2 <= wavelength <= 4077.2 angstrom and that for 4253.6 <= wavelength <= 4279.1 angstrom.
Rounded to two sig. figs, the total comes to 5.9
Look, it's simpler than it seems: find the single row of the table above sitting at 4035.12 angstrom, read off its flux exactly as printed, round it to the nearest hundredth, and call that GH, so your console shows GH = 2.72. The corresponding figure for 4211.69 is 3.19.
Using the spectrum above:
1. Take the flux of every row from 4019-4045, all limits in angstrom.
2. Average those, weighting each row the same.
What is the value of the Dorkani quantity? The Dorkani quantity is 2.80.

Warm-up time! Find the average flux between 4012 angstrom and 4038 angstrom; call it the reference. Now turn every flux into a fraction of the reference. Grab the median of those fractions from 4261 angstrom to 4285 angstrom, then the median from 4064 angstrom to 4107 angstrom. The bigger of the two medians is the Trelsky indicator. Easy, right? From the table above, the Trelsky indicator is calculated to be 0.97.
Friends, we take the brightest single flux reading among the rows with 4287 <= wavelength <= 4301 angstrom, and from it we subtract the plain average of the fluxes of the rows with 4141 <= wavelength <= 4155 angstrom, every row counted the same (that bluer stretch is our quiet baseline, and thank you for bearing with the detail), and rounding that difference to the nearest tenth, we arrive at 0.3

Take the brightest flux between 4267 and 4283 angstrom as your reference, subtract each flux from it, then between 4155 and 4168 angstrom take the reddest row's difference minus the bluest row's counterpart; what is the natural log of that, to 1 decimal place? -2.8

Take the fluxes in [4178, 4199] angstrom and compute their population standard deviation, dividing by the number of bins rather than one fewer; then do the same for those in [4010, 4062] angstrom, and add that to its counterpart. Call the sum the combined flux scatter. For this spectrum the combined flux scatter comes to 0.45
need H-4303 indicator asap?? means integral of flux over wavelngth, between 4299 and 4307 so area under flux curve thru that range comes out 18.0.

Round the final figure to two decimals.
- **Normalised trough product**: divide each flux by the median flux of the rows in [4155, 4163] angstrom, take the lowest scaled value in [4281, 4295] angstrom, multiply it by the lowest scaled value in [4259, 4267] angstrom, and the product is 0.95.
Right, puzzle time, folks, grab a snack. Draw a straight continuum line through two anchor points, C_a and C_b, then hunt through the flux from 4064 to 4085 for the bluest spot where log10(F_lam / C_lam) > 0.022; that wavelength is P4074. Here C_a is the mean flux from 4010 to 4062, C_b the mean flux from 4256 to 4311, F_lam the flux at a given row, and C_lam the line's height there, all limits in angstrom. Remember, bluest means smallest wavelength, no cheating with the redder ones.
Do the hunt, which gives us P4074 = 4068.71 angstrom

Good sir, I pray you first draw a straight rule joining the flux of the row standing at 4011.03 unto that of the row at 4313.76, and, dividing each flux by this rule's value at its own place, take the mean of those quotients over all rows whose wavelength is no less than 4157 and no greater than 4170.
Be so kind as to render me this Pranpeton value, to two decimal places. 1.04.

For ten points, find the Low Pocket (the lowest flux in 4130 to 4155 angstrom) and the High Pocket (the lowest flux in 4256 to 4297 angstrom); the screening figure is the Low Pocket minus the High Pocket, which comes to 0.59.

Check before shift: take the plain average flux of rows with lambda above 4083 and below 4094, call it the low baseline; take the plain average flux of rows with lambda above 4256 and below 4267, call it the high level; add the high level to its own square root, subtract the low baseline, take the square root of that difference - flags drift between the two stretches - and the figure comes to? 1.39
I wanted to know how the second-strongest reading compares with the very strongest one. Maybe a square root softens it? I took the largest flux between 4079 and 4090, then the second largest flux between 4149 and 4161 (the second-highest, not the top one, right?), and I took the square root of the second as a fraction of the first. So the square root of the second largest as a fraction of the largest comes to 0.94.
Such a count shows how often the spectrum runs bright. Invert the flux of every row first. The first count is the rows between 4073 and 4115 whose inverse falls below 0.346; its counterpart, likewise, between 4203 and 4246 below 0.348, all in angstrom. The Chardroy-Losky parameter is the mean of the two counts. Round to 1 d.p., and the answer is 11.0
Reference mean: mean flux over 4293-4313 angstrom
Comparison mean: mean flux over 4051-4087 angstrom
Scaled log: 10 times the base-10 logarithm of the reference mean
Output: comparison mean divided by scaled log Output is 0.775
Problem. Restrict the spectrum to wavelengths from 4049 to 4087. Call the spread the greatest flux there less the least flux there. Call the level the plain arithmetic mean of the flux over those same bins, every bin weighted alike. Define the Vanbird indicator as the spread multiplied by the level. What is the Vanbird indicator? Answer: 2.1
